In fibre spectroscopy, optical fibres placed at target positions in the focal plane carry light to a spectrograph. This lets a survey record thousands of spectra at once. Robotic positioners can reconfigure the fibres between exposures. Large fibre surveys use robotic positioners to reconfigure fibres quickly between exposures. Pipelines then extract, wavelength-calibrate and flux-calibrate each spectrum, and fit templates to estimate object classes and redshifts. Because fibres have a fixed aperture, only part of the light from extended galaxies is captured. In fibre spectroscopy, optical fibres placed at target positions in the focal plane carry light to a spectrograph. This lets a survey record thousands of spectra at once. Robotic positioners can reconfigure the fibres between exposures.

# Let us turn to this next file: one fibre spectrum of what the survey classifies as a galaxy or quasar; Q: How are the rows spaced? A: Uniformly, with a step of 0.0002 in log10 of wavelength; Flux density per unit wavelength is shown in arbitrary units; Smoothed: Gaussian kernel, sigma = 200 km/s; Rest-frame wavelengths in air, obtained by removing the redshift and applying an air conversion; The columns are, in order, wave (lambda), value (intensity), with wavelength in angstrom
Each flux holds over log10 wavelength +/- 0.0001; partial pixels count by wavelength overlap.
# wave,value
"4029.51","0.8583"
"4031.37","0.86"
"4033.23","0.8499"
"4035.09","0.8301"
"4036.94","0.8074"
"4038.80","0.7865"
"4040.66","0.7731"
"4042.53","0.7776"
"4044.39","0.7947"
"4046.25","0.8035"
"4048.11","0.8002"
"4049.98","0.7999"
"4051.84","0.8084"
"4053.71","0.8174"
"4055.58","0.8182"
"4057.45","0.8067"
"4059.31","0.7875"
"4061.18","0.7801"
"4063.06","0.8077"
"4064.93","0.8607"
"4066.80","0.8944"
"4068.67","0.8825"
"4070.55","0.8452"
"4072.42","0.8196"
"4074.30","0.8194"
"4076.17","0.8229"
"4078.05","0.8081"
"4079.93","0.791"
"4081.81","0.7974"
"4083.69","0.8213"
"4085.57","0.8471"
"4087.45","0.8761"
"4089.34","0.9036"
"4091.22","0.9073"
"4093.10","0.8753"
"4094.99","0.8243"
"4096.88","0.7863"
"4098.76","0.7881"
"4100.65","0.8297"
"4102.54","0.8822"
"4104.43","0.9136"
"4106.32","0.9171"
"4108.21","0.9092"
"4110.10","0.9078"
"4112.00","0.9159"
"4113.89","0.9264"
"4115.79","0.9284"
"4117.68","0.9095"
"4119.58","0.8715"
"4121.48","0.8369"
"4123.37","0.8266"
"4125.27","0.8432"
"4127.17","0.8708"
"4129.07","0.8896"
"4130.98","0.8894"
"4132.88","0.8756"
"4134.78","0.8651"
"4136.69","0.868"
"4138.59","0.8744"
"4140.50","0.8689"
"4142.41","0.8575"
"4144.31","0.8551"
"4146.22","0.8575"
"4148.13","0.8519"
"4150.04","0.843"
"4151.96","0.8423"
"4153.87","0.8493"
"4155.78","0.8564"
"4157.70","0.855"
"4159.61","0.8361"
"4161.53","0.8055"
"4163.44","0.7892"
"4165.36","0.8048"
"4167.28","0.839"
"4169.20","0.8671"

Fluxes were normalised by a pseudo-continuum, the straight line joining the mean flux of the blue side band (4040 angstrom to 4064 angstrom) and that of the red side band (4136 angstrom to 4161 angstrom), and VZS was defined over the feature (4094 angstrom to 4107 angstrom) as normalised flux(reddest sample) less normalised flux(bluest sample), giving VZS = 0.10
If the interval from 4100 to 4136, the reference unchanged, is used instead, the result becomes 0.02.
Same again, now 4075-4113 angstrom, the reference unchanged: 0.09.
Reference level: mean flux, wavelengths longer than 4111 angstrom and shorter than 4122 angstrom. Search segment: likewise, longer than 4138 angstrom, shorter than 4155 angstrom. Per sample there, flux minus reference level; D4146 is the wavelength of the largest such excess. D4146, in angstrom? 4138.59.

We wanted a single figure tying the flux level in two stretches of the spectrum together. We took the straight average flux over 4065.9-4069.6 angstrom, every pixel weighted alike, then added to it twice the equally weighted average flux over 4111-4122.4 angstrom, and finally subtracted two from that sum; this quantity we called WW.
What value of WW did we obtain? 0.685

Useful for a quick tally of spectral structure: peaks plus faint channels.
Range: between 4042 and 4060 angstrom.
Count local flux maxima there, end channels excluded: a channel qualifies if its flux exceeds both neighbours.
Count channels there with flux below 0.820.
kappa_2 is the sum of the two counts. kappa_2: 12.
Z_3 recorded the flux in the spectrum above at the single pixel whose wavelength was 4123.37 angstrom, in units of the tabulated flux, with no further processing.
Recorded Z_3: 0.8266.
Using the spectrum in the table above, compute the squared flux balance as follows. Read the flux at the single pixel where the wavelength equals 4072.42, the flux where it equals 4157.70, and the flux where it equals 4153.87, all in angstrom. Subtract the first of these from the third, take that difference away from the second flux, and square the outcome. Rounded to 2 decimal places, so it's 0.68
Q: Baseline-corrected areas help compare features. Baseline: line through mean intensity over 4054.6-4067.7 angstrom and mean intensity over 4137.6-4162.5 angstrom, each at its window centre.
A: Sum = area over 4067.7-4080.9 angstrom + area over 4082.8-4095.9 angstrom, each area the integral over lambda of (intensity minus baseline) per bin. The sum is 0.46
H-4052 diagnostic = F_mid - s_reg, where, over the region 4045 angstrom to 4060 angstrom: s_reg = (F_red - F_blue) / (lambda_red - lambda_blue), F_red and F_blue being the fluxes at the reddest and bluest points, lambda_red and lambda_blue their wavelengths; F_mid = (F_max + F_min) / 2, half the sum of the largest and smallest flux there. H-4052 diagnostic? 0.804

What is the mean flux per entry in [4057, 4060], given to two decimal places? 0.80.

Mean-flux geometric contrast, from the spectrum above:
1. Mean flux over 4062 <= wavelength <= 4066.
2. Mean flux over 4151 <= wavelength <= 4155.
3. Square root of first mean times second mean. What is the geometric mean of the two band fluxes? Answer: 0.840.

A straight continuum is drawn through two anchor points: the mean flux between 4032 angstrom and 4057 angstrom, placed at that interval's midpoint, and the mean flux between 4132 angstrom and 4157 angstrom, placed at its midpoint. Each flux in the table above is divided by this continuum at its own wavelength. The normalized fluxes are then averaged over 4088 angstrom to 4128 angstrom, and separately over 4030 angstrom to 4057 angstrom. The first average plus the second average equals 2.048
